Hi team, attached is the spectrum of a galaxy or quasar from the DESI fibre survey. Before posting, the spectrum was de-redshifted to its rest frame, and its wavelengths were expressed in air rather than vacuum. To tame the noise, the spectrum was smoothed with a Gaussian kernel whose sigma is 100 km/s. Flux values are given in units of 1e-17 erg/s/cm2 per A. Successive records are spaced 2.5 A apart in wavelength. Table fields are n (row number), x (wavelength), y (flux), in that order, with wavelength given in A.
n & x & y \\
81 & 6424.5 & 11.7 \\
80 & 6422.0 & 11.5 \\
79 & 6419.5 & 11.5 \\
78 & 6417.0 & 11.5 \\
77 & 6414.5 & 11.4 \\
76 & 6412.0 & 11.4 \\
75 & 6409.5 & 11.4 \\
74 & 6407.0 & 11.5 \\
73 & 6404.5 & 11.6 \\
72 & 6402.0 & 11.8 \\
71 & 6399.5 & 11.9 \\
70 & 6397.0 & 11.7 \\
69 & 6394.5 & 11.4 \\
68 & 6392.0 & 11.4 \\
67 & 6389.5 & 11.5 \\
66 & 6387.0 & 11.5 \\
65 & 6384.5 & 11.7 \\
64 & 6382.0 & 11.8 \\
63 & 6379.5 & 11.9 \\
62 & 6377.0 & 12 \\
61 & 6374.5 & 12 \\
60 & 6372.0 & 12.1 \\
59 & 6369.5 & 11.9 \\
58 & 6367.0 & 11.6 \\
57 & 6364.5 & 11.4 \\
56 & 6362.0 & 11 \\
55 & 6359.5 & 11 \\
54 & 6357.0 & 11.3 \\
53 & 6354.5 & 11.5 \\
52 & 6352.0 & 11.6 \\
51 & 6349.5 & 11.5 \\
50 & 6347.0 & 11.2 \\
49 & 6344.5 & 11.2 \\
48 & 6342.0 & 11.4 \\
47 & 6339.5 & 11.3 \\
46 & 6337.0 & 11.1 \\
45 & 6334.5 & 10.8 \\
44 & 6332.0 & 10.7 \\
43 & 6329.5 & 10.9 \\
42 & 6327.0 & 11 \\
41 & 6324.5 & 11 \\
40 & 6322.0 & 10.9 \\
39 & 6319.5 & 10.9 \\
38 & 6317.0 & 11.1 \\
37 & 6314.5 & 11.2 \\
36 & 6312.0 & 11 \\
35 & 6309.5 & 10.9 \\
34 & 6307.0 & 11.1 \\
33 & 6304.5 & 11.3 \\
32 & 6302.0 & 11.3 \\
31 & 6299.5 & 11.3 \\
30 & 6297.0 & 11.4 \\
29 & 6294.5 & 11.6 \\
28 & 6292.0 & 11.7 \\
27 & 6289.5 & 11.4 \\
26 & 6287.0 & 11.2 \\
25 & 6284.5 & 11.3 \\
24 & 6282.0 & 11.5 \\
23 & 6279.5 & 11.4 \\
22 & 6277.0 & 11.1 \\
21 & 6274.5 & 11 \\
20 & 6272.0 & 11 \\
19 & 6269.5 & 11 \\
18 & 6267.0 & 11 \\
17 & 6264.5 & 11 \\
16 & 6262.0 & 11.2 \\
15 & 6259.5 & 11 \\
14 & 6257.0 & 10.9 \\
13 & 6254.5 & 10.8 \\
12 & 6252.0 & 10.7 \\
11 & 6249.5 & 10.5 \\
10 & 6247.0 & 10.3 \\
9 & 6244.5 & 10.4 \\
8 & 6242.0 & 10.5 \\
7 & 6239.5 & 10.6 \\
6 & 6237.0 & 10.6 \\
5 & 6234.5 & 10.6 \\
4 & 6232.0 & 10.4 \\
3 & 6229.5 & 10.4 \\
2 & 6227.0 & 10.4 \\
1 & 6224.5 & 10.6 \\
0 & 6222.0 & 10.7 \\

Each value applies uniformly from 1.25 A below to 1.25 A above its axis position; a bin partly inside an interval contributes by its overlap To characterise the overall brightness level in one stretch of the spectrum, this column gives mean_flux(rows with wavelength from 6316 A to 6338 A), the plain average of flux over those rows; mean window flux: 10.9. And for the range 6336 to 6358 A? 11.3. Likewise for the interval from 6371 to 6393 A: 11.8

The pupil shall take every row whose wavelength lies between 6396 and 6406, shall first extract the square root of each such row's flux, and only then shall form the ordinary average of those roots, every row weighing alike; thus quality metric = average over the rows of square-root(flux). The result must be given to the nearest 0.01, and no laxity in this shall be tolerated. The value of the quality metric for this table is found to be 3.43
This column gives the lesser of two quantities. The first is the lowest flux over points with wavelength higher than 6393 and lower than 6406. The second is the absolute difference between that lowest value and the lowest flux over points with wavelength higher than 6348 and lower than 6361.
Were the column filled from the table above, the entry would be 0.40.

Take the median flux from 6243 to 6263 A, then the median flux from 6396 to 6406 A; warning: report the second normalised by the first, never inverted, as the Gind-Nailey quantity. 1.09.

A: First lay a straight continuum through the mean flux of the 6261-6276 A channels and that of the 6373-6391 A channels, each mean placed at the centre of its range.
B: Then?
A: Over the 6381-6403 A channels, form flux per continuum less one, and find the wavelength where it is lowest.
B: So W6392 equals 6394.5 A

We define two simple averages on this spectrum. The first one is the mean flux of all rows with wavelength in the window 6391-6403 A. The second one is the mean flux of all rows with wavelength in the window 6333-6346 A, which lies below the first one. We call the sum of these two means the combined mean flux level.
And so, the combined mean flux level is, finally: 22.8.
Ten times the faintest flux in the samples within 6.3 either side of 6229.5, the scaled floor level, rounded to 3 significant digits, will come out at 104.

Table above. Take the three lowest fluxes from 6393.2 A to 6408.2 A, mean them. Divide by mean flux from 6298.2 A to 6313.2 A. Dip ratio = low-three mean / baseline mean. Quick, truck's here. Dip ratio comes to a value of 1.03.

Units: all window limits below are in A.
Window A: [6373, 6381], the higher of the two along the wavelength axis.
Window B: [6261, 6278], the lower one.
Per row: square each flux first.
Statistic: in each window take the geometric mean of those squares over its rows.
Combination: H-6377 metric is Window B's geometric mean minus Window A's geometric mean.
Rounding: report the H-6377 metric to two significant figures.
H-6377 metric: -21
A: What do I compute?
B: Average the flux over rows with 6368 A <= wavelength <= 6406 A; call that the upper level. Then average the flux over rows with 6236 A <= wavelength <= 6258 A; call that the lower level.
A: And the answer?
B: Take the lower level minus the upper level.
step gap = -1.16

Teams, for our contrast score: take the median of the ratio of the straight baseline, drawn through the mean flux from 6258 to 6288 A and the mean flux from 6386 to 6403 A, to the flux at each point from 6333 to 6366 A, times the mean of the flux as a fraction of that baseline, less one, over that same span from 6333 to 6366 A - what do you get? -0.016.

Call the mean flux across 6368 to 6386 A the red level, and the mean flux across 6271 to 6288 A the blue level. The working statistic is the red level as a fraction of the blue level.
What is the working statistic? 1.06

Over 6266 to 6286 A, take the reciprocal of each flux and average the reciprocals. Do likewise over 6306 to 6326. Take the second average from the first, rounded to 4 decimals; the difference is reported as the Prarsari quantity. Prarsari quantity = -0.0012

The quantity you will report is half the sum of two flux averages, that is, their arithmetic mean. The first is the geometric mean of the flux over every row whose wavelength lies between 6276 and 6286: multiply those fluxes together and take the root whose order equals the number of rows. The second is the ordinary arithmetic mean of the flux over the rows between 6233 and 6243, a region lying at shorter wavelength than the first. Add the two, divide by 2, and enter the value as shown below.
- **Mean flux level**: 10.9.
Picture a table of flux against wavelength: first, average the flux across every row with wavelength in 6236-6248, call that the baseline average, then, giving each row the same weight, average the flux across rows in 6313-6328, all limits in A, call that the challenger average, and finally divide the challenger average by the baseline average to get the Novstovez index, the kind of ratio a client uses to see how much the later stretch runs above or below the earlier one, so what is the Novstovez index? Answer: 1.05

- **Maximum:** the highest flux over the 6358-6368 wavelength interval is 11.6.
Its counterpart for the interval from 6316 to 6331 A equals 11.1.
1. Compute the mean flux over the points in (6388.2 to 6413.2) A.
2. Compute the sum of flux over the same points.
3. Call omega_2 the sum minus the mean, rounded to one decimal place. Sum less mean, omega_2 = 104.0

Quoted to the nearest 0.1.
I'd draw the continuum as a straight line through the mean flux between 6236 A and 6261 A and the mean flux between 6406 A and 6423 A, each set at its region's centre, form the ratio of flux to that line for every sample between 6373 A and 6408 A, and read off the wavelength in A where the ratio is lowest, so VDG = 6394.5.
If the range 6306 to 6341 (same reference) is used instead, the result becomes 6332.0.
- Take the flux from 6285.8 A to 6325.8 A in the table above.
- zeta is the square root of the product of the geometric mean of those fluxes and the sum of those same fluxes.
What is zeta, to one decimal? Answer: 44.8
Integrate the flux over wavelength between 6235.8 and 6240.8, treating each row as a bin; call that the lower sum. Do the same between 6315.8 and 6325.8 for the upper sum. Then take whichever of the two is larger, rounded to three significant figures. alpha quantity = 110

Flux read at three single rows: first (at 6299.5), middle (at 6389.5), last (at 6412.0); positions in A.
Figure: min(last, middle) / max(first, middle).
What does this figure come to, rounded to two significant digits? 0.99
